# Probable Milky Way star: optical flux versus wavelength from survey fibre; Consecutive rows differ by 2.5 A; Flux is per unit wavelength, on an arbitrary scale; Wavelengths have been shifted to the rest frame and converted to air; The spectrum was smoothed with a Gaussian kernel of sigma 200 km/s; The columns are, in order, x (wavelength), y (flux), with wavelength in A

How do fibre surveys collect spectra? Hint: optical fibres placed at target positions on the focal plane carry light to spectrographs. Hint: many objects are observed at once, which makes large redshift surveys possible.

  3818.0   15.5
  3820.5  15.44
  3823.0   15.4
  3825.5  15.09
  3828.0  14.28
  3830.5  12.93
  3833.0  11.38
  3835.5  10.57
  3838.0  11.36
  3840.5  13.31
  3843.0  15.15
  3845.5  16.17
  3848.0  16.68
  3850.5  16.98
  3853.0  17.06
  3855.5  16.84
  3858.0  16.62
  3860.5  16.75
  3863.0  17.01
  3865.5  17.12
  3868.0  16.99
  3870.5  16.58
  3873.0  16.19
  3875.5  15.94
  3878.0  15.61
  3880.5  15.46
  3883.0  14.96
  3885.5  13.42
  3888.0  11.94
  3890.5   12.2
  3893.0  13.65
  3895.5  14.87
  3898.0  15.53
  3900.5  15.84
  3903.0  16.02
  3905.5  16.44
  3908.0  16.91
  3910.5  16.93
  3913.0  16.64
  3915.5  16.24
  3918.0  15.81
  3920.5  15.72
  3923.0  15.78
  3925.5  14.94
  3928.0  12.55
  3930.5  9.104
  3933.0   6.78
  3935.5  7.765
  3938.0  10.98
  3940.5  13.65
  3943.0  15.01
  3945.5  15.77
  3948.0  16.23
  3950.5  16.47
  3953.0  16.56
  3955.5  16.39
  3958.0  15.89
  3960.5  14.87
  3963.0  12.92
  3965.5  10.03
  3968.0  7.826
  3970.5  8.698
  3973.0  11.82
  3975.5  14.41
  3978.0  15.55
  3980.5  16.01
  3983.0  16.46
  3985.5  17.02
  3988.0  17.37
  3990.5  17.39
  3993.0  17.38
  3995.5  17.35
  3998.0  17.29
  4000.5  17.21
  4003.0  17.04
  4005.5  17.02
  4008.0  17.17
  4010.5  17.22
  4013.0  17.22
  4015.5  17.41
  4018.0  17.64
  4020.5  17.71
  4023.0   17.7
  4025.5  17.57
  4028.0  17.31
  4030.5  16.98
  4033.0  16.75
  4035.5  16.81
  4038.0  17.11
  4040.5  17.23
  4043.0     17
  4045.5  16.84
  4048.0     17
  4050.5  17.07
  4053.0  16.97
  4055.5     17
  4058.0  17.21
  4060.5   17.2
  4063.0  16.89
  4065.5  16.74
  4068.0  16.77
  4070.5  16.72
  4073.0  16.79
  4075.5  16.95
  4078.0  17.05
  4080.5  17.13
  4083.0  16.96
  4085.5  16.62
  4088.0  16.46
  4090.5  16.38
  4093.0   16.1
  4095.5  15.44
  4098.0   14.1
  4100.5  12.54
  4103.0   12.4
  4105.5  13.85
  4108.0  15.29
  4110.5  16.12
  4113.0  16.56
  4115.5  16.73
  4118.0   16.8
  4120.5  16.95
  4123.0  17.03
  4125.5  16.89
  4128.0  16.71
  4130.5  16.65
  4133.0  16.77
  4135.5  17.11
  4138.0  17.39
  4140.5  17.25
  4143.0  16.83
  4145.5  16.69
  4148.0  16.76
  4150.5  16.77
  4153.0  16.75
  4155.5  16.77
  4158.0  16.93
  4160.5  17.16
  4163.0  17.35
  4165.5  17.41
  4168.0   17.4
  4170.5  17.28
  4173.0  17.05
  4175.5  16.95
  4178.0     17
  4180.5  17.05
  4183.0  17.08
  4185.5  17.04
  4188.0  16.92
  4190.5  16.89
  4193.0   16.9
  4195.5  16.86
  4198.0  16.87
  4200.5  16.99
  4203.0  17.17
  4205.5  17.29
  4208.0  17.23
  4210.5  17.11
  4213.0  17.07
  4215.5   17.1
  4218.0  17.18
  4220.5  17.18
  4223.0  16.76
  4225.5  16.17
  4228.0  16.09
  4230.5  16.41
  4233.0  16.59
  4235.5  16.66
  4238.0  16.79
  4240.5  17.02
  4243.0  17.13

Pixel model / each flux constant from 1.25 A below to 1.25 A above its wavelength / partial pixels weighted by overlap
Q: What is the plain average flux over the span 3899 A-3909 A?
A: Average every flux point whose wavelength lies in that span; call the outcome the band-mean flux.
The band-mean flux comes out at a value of 16.3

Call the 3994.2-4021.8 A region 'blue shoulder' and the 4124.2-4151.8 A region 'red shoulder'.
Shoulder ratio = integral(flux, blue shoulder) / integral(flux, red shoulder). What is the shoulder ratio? 1.02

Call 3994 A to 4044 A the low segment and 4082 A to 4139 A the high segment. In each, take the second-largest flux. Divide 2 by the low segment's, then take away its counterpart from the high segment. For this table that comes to -17.00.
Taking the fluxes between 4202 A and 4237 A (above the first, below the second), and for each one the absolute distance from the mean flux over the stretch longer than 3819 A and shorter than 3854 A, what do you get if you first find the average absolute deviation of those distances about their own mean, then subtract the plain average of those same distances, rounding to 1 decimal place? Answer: -2.1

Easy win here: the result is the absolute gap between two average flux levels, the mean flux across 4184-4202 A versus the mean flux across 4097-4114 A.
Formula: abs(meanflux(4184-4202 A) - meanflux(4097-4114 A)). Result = 2.5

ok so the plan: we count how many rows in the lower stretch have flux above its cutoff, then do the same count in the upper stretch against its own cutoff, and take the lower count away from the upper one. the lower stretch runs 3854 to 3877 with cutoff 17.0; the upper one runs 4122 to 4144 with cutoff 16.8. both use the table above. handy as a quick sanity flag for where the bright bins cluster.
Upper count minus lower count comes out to 4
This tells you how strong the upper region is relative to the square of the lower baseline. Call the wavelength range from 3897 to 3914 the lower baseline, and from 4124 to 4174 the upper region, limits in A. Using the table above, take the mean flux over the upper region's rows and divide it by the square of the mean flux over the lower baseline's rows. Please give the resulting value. 0.064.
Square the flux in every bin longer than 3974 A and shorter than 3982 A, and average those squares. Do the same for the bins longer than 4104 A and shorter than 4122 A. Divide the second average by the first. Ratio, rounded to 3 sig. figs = 1.10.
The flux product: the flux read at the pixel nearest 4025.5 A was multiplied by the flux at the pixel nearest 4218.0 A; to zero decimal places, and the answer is 302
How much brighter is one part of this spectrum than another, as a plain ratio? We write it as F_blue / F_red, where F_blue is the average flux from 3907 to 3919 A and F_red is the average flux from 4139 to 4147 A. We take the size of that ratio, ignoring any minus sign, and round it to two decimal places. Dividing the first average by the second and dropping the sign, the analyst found 0.98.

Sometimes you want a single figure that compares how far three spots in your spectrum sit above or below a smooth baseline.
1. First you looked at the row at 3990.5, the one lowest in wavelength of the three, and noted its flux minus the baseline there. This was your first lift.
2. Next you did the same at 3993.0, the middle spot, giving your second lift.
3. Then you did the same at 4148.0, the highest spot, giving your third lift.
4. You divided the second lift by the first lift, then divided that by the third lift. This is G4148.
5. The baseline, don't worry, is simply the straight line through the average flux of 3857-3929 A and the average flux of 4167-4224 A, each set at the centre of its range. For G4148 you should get -16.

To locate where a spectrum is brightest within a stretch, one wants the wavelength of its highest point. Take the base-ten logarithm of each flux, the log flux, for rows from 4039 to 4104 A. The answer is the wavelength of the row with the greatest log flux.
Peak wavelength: 4040.5 A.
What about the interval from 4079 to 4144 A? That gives 4138.0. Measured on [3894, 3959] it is 3910.5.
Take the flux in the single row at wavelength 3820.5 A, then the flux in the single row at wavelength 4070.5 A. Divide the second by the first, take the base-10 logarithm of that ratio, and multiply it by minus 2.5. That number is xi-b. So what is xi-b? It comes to -0.1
